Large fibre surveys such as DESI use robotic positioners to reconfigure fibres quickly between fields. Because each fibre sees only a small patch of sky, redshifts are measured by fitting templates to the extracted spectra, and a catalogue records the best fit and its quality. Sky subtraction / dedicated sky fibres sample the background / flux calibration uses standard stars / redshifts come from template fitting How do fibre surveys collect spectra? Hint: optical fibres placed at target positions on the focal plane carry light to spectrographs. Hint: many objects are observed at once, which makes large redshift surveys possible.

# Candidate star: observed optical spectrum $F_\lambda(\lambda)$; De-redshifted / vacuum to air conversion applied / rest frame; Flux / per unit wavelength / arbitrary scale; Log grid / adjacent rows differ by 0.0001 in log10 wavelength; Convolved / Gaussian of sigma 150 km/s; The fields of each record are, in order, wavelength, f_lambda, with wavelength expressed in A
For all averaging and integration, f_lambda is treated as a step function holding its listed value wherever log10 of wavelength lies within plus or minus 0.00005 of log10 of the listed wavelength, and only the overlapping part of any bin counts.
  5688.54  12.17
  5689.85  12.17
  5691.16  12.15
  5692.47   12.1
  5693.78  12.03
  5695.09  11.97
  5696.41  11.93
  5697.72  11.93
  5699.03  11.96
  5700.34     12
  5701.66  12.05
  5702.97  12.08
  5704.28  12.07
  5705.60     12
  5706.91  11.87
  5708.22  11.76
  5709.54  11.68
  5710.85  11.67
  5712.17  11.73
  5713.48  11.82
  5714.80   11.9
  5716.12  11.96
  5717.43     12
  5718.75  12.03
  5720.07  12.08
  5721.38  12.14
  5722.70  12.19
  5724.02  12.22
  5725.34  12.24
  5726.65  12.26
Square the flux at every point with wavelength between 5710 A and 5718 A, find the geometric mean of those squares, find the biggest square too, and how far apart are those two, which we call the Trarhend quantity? 3.7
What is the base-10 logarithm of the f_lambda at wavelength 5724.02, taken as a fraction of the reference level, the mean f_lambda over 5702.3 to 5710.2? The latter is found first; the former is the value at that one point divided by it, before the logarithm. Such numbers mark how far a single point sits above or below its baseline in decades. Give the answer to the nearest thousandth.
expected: 0.011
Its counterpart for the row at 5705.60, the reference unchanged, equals 0.003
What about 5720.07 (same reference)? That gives 0.006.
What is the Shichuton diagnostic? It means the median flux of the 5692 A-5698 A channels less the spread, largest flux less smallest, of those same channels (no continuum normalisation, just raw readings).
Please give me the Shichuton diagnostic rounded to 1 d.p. 11.8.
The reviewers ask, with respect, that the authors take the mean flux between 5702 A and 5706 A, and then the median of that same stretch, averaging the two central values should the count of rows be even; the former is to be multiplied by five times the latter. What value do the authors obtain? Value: 727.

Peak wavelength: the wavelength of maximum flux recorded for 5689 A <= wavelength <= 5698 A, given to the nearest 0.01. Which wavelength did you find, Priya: 5689.85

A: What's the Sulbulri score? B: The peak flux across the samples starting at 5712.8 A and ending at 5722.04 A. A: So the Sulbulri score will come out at 12.14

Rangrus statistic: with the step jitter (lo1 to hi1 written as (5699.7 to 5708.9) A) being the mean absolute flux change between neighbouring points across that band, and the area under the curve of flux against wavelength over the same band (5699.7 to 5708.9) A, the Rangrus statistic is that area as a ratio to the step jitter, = 1652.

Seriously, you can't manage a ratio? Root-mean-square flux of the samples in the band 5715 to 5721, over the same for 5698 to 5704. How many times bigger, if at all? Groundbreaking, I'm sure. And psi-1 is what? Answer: 1.00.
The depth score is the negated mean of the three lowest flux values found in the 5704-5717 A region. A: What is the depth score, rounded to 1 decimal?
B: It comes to -11.7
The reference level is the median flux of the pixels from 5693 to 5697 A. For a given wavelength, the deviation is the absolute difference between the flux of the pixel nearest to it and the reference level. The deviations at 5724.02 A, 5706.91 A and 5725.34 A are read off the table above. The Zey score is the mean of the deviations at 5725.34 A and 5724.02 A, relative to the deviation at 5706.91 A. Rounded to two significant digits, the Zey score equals 2.6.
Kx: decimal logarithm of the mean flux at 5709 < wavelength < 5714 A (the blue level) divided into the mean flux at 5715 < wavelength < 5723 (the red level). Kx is 0.012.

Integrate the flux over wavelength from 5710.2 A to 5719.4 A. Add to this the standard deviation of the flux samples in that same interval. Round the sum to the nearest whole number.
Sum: 109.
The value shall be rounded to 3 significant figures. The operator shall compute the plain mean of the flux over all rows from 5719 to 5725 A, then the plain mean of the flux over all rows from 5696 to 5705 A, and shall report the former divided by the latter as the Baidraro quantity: 1.01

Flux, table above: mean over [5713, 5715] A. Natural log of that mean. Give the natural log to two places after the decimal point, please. 2.47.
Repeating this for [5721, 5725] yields 2.50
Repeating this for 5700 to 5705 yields 2.49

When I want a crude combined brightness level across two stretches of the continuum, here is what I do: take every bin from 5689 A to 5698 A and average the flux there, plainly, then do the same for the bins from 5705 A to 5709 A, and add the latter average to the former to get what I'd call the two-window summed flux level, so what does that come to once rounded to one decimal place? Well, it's 23.9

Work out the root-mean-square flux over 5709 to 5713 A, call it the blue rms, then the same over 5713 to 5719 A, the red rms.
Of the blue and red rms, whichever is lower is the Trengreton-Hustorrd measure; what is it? 11.69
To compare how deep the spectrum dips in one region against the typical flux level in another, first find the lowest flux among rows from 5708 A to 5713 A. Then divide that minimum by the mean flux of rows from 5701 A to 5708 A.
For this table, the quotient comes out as 0.97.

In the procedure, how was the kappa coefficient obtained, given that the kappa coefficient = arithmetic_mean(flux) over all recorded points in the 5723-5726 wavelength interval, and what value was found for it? 12.2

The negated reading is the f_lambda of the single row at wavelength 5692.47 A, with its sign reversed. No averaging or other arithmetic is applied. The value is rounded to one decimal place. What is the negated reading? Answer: -12.1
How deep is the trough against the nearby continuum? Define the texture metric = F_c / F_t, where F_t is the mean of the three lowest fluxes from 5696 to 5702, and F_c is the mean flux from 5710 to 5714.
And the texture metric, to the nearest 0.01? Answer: 0.98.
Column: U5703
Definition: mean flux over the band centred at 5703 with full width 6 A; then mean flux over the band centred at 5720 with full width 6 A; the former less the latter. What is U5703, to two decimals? -0.05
